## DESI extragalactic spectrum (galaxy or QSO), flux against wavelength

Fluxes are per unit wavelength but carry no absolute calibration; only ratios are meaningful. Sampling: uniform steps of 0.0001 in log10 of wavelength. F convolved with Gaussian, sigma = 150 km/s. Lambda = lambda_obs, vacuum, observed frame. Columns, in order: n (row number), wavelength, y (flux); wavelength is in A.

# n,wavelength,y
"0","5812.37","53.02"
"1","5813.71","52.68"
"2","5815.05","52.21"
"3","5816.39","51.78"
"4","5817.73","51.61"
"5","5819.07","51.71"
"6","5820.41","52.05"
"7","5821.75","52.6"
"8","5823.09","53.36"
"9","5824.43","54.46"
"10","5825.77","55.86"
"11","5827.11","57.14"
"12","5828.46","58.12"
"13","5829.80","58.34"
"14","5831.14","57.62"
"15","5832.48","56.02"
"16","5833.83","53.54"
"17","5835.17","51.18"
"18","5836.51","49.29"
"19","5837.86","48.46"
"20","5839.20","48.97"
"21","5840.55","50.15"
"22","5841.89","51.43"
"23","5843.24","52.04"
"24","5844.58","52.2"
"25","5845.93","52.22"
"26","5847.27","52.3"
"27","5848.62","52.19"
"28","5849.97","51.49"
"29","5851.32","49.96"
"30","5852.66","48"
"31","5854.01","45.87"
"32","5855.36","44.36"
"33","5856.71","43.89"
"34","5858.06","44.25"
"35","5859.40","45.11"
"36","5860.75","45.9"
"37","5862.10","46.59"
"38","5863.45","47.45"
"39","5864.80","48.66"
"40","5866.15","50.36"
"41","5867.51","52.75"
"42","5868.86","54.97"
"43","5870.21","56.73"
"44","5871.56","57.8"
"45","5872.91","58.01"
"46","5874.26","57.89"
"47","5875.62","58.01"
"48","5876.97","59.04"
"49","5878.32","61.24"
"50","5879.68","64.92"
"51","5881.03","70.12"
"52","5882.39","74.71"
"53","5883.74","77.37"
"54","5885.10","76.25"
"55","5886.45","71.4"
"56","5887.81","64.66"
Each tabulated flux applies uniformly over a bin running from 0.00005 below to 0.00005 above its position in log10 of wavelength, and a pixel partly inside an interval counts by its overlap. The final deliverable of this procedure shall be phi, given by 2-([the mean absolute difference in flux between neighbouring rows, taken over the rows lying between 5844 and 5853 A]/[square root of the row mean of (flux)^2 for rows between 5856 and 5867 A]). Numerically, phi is 1.98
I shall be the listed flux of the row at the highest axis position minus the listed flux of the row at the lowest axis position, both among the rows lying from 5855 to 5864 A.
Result 3.1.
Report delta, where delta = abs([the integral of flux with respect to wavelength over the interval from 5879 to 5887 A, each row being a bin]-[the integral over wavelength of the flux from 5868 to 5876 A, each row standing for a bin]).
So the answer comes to 123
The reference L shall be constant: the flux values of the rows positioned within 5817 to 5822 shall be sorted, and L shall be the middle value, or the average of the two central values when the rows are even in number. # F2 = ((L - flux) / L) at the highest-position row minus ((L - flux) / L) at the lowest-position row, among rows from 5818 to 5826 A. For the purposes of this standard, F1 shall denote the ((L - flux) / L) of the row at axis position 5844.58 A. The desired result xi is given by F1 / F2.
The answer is 0.08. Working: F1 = -0.01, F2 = -0.08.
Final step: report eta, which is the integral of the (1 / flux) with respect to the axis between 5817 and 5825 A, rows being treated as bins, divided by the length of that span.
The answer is 0.0190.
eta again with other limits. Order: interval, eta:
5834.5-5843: 0.0200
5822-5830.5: 0.0179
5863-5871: 0.0193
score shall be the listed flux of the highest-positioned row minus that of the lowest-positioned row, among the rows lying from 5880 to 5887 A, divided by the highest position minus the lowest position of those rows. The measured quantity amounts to 0.2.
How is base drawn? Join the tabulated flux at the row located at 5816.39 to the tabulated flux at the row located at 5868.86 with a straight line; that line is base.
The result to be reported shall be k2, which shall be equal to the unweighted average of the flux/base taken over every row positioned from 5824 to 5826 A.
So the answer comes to 1.05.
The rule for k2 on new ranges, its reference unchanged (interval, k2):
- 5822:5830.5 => 1.07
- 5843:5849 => 0.97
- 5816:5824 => 1.00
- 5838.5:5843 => 0.94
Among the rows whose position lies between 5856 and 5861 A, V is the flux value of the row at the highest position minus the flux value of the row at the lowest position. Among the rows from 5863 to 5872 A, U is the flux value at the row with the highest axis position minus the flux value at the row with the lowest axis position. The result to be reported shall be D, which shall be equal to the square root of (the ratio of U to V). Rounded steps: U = 10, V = 2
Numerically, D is 2.3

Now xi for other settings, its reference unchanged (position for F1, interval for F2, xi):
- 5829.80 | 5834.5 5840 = -2.92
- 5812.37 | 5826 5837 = -0.15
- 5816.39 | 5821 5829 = -0.02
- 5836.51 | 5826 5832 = -5.40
